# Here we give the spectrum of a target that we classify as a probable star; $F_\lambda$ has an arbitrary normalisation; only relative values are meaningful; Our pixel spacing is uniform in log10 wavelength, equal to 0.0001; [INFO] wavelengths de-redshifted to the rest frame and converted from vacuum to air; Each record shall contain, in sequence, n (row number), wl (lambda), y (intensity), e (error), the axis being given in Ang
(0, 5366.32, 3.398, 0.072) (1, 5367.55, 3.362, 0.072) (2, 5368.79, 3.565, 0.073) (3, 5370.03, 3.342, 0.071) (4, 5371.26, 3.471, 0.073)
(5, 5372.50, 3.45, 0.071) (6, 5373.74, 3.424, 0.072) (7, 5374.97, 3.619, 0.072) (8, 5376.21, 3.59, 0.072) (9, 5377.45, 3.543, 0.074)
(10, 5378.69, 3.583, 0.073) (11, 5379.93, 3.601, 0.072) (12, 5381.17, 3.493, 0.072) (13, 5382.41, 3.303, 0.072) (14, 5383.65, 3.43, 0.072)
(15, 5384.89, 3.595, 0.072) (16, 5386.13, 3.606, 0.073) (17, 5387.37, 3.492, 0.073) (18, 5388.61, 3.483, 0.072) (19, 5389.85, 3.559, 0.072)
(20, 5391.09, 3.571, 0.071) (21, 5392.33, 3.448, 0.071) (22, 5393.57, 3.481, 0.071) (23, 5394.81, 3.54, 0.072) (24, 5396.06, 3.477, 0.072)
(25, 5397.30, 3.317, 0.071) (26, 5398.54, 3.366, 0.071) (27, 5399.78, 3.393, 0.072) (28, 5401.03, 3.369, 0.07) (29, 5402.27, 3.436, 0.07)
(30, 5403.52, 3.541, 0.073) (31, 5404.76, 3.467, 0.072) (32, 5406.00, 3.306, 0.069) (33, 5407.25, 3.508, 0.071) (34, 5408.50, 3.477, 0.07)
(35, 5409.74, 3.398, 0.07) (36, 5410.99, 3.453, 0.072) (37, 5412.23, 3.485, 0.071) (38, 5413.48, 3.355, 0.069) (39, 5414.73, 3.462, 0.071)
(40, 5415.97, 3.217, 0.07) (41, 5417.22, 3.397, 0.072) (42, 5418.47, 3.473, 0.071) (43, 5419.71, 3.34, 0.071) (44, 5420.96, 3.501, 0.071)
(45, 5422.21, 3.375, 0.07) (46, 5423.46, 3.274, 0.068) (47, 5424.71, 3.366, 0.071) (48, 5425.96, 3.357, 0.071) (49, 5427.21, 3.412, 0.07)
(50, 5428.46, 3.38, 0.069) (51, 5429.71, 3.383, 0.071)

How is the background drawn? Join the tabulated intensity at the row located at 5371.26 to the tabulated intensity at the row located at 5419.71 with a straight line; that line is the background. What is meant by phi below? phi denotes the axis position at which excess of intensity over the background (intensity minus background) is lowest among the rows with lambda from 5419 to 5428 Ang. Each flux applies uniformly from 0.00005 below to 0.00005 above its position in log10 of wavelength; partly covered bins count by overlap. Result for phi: 5423.46 Ang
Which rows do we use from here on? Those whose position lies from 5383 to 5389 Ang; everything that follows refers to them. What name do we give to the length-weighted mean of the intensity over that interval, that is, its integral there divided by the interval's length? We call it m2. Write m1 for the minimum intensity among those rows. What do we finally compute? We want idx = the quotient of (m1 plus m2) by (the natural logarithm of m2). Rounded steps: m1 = 3.43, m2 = 3.52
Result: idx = 5.52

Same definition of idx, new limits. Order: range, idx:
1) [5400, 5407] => 5.47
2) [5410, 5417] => 5.41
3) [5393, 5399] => 5.47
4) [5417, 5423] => 5.50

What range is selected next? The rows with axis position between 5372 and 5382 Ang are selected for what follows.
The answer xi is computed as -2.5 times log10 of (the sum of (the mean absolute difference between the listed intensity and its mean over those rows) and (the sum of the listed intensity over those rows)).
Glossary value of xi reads -3.63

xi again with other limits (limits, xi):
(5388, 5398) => -3.62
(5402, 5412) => -3.60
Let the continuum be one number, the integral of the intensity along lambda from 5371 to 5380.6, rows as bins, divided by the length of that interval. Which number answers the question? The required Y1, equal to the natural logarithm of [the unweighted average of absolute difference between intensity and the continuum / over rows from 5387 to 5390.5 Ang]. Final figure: -3.23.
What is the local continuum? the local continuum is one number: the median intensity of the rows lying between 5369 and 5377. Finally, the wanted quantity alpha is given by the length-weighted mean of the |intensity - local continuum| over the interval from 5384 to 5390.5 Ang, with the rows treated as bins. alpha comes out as 0.08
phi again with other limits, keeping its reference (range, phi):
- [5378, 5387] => 5382.41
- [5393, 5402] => 5397.30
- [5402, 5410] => 5406.00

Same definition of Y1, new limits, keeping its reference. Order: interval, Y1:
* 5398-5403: -1.94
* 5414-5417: -1.63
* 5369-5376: -2.23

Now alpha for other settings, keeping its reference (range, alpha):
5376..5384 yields 0.10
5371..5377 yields 0.07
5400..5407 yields 0.07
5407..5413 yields 0.03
